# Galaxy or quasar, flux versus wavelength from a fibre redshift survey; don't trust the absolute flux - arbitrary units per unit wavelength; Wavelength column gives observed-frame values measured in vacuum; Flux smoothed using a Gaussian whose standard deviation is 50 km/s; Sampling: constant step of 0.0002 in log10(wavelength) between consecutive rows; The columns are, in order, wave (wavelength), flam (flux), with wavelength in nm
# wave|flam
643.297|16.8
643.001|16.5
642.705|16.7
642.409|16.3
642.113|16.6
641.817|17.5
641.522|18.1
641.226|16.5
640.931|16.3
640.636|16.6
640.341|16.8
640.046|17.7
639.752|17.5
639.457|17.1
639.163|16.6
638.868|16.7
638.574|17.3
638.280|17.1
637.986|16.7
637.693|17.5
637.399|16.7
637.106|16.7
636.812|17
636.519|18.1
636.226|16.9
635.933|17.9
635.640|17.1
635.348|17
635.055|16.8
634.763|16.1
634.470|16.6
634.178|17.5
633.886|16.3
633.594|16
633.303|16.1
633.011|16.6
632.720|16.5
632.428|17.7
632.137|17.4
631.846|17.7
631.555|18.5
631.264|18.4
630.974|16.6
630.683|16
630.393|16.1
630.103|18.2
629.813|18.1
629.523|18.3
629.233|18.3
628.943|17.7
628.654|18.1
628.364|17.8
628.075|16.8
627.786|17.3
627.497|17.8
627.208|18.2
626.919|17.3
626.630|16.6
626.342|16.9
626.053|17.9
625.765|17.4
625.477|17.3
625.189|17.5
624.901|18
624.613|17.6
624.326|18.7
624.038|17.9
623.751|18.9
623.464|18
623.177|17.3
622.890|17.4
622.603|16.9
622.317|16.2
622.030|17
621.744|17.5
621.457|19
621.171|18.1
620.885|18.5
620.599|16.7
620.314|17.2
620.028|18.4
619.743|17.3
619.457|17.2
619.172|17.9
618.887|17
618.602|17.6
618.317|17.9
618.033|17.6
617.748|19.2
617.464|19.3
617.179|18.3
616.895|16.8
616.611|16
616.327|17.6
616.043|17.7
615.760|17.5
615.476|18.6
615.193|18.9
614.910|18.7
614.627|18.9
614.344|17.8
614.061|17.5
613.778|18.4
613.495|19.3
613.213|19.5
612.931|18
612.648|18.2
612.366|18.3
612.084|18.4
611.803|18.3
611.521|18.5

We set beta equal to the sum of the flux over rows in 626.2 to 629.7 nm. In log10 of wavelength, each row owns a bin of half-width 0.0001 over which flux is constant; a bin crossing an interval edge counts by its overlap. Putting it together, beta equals 211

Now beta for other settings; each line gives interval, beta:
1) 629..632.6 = 211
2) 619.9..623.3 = 210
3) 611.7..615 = 221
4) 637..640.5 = 204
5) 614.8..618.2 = 216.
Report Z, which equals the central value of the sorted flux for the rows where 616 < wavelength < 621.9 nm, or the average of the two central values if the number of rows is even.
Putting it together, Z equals 17.6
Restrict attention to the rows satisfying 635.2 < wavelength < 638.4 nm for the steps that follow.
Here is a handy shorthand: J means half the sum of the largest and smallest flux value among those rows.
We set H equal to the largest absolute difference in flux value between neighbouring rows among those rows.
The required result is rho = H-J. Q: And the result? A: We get -16.2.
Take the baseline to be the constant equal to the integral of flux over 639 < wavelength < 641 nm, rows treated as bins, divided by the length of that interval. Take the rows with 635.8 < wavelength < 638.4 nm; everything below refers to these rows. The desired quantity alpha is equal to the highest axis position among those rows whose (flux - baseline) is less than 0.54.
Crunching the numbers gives 638.280 nm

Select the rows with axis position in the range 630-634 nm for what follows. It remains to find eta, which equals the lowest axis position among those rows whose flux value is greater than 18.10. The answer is 630.103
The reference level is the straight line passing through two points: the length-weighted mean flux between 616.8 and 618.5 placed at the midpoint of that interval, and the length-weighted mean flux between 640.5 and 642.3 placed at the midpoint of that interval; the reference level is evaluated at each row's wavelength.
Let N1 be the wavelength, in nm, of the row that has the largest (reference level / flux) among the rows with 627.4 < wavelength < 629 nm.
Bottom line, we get 628.075 nm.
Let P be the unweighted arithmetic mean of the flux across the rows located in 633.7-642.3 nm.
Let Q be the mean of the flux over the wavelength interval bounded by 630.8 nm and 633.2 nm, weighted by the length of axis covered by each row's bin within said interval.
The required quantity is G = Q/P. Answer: 1.02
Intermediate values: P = 17.0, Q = 17.4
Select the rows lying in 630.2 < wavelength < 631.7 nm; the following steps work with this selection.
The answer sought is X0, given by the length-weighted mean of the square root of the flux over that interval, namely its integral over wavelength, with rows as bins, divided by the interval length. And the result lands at 4.14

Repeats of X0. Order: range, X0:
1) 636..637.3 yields 4.15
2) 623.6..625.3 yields 4.26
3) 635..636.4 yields 4.14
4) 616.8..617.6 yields 4.26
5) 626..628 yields 4.17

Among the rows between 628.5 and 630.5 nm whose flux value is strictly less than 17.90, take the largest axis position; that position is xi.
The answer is 630.393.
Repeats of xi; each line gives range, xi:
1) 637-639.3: 639.163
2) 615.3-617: 616.895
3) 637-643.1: 643.001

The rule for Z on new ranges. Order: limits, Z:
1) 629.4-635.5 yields 16.8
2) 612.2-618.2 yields 18.3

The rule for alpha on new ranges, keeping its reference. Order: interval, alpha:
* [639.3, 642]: 641.817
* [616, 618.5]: 616.895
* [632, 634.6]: 634.470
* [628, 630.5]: 630.393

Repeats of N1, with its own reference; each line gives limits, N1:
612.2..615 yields 614.061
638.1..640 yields 639.163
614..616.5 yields 614.061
